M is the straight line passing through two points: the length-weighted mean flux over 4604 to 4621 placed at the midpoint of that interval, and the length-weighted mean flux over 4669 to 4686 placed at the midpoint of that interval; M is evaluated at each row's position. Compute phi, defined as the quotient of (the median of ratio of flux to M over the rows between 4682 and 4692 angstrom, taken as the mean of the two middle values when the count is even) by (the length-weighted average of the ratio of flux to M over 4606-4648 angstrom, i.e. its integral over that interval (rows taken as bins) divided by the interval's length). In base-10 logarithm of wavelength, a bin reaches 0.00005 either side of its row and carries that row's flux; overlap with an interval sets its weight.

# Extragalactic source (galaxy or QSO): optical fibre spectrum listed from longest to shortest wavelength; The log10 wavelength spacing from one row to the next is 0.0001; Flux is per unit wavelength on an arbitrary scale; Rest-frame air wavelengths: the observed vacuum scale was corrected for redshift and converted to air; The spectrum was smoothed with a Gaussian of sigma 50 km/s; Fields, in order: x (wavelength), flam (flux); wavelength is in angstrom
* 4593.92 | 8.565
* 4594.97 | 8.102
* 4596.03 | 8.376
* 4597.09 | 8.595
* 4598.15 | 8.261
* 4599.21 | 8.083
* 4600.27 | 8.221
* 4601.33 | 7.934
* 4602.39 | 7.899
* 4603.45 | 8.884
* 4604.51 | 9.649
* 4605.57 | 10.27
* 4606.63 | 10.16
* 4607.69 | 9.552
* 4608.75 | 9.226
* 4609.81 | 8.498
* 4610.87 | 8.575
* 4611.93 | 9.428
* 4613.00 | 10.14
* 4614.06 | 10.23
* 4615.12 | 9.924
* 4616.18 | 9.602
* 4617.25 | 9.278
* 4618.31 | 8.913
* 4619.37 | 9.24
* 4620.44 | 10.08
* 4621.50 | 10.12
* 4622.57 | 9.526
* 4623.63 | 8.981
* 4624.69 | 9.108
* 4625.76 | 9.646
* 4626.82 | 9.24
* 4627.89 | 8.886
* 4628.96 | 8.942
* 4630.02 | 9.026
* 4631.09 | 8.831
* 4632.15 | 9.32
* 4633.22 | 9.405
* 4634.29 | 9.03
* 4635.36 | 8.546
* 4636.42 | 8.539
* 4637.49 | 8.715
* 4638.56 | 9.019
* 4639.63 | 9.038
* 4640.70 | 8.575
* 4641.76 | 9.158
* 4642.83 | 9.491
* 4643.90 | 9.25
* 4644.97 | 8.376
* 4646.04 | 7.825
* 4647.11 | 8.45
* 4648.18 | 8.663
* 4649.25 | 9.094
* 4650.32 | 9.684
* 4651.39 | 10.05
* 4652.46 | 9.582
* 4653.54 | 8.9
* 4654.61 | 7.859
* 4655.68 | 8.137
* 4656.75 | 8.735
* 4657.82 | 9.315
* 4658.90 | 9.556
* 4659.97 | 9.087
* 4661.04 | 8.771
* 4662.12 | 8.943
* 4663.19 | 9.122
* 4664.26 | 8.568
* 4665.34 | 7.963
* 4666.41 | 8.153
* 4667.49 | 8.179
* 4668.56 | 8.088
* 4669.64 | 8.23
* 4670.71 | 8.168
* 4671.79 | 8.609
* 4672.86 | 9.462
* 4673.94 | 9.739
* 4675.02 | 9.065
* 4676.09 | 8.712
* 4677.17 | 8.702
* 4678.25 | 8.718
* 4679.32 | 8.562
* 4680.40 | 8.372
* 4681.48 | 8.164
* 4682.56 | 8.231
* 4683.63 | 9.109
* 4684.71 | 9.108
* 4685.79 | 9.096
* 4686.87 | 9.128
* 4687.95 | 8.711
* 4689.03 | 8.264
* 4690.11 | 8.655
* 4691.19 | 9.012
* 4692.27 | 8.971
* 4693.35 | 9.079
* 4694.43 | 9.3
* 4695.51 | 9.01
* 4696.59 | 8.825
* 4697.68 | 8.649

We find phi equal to 1.07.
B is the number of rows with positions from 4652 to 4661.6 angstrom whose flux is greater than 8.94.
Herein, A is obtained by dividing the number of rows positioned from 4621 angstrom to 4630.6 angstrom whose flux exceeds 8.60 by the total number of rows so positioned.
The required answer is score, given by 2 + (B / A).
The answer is 6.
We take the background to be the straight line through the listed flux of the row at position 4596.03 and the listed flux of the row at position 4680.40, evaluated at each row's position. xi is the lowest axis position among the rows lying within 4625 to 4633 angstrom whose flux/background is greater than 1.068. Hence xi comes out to 4625.76 angstrom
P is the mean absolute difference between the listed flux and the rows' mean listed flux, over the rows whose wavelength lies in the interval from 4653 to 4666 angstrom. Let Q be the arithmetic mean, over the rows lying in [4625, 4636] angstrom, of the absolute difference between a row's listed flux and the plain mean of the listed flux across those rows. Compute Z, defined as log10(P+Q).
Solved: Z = -0.18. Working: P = 0.41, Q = 0.252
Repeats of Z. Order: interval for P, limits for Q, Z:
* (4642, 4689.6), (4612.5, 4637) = -0.06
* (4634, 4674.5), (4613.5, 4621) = -0.06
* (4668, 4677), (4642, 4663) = 0.00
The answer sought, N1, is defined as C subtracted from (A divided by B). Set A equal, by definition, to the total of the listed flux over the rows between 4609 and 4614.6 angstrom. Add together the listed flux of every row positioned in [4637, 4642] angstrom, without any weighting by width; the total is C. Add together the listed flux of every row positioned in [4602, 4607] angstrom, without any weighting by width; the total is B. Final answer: -44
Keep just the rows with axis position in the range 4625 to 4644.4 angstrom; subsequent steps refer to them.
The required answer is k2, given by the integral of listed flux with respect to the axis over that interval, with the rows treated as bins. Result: 175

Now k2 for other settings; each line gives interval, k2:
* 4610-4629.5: 184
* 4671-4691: 176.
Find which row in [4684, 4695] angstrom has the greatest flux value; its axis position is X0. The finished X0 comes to 4694.43 angstrom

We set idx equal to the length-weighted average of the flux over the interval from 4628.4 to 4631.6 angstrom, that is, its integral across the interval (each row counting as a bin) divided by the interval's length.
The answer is 8.93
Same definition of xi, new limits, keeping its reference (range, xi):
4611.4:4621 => 4611.93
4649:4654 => 4649.25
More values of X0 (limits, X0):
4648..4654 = 4651.39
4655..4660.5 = 4658.90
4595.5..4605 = 4604.51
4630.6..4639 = 4633.22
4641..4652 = 4651.39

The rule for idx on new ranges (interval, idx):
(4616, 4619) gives 9.22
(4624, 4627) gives 9.34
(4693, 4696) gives 9.14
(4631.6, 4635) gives 9.21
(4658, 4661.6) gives 9.13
